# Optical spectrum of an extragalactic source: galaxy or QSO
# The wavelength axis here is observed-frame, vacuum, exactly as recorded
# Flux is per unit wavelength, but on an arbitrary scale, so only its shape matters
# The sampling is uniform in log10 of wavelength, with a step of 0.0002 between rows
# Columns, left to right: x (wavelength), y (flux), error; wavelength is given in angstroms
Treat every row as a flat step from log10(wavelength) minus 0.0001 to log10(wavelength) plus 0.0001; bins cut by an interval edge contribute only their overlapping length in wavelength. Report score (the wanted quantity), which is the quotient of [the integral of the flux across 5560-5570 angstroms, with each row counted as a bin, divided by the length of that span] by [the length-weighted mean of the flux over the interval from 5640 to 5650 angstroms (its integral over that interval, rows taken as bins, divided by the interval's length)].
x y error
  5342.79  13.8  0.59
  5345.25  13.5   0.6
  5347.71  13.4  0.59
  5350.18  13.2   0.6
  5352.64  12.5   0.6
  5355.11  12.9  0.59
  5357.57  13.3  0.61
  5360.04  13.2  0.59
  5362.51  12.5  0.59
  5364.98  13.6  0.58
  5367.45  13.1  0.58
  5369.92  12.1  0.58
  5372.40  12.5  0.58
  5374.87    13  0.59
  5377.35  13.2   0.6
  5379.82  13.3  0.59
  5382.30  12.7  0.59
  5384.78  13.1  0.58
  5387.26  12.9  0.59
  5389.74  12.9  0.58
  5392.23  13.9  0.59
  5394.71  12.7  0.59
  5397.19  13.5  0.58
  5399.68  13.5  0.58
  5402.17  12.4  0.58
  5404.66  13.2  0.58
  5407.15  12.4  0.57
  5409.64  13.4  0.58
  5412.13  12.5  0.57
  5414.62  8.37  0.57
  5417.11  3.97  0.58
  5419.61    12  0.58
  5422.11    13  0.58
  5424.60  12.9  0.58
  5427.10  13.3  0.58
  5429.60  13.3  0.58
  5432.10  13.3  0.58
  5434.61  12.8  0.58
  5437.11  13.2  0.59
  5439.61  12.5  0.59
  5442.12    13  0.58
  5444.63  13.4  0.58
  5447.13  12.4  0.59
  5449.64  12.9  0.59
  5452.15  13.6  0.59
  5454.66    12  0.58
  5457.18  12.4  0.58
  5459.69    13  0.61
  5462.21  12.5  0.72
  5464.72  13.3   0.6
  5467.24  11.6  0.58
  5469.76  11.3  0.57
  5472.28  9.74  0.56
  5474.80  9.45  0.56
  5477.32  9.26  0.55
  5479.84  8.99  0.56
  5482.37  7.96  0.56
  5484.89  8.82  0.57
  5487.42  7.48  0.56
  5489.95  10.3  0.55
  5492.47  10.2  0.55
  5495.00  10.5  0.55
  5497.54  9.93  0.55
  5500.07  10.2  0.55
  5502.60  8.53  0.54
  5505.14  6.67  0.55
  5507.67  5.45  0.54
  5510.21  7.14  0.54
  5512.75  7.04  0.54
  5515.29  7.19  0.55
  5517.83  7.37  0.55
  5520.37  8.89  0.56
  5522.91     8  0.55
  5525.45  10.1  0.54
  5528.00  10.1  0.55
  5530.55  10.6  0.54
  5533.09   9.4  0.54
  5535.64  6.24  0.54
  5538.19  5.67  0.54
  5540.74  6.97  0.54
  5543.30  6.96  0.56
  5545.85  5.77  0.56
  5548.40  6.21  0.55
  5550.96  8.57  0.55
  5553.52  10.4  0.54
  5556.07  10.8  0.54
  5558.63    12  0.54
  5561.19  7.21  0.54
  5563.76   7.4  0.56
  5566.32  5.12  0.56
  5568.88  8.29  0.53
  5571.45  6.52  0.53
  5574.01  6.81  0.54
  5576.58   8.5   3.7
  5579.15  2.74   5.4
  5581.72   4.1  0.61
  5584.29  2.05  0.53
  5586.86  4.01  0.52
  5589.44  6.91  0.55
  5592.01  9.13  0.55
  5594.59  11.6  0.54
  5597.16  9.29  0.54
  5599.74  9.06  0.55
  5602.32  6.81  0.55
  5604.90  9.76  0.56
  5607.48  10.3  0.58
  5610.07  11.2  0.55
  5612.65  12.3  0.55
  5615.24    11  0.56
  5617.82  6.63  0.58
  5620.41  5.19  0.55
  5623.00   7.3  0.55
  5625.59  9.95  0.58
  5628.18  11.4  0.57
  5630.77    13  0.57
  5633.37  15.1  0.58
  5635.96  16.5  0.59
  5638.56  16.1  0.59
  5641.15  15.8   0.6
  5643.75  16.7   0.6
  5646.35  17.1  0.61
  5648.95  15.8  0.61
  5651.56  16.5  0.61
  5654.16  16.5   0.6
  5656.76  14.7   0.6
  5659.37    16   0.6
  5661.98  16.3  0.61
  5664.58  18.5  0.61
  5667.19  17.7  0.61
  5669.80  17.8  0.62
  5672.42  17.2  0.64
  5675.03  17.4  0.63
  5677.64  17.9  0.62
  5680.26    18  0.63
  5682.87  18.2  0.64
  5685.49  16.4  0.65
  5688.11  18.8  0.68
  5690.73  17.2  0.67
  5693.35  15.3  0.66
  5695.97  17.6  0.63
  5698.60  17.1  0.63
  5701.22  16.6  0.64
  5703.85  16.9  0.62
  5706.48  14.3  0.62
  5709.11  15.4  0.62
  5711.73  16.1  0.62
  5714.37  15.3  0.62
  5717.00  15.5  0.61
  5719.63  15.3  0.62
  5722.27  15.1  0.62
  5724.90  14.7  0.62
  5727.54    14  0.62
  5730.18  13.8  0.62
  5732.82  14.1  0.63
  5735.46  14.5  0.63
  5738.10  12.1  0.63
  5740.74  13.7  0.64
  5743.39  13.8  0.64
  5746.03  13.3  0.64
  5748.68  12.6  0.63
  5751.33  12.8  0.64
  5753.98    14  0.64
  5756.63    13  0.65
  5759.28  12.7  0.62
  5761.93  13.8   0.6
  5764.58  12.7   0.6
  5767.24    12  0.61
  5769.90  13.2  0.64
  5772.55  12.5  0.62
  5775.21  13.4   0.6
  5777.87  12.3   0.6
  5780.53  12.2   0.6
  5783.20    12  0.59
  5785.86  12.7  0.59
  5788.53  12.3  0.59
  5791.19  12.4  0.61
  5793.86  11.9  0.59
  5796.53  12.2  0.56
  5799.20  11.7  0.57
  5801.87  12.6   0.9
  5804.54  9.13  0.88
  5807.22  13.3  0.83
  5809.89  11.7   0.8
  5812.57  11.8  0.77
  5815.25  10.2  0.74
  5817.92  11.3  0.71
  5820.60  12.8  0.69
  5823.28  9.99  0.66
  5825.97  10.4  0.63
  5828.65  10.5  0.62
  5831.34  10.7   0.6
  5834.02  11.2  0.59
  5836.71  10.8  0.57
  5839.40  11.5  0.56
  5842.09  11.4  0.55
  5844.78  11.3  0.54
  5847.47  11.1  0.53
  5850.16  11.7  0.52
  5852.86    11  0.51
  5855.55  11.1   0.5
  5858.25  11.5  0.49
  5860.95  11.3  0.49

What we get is 0.4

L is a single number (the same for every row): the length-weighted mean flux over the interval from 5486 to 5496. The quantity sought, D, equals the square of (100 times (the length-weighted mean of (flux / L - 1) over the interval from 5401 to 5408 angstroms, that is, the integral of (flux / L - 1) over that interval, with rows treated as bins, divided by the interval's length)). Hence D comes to 1043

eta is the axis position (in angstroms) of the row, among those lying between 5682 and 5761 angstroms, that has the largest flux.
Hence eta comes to 5688.11 angstroms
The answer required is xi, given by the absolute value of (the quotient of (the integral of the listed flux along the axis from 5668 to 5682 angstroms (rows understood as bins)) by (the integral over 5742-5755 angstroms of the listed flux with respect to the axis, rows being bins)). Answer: 1.4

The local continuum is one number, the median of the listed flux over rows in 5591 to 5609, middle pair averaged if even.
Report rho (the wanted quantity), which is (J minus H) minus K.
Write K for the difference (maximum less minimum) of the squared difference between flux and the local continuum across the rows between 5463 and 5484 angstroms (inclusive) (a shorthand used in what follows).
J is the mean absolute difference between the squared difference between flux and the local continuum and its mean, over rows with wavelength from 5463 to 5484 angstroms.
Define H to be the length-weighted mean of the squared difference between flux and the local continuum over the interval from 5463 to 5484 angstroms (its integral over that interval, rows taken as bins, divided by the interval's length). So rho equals -16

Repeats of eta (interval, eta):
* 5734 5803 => 5735.46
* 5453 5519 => 5464.72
